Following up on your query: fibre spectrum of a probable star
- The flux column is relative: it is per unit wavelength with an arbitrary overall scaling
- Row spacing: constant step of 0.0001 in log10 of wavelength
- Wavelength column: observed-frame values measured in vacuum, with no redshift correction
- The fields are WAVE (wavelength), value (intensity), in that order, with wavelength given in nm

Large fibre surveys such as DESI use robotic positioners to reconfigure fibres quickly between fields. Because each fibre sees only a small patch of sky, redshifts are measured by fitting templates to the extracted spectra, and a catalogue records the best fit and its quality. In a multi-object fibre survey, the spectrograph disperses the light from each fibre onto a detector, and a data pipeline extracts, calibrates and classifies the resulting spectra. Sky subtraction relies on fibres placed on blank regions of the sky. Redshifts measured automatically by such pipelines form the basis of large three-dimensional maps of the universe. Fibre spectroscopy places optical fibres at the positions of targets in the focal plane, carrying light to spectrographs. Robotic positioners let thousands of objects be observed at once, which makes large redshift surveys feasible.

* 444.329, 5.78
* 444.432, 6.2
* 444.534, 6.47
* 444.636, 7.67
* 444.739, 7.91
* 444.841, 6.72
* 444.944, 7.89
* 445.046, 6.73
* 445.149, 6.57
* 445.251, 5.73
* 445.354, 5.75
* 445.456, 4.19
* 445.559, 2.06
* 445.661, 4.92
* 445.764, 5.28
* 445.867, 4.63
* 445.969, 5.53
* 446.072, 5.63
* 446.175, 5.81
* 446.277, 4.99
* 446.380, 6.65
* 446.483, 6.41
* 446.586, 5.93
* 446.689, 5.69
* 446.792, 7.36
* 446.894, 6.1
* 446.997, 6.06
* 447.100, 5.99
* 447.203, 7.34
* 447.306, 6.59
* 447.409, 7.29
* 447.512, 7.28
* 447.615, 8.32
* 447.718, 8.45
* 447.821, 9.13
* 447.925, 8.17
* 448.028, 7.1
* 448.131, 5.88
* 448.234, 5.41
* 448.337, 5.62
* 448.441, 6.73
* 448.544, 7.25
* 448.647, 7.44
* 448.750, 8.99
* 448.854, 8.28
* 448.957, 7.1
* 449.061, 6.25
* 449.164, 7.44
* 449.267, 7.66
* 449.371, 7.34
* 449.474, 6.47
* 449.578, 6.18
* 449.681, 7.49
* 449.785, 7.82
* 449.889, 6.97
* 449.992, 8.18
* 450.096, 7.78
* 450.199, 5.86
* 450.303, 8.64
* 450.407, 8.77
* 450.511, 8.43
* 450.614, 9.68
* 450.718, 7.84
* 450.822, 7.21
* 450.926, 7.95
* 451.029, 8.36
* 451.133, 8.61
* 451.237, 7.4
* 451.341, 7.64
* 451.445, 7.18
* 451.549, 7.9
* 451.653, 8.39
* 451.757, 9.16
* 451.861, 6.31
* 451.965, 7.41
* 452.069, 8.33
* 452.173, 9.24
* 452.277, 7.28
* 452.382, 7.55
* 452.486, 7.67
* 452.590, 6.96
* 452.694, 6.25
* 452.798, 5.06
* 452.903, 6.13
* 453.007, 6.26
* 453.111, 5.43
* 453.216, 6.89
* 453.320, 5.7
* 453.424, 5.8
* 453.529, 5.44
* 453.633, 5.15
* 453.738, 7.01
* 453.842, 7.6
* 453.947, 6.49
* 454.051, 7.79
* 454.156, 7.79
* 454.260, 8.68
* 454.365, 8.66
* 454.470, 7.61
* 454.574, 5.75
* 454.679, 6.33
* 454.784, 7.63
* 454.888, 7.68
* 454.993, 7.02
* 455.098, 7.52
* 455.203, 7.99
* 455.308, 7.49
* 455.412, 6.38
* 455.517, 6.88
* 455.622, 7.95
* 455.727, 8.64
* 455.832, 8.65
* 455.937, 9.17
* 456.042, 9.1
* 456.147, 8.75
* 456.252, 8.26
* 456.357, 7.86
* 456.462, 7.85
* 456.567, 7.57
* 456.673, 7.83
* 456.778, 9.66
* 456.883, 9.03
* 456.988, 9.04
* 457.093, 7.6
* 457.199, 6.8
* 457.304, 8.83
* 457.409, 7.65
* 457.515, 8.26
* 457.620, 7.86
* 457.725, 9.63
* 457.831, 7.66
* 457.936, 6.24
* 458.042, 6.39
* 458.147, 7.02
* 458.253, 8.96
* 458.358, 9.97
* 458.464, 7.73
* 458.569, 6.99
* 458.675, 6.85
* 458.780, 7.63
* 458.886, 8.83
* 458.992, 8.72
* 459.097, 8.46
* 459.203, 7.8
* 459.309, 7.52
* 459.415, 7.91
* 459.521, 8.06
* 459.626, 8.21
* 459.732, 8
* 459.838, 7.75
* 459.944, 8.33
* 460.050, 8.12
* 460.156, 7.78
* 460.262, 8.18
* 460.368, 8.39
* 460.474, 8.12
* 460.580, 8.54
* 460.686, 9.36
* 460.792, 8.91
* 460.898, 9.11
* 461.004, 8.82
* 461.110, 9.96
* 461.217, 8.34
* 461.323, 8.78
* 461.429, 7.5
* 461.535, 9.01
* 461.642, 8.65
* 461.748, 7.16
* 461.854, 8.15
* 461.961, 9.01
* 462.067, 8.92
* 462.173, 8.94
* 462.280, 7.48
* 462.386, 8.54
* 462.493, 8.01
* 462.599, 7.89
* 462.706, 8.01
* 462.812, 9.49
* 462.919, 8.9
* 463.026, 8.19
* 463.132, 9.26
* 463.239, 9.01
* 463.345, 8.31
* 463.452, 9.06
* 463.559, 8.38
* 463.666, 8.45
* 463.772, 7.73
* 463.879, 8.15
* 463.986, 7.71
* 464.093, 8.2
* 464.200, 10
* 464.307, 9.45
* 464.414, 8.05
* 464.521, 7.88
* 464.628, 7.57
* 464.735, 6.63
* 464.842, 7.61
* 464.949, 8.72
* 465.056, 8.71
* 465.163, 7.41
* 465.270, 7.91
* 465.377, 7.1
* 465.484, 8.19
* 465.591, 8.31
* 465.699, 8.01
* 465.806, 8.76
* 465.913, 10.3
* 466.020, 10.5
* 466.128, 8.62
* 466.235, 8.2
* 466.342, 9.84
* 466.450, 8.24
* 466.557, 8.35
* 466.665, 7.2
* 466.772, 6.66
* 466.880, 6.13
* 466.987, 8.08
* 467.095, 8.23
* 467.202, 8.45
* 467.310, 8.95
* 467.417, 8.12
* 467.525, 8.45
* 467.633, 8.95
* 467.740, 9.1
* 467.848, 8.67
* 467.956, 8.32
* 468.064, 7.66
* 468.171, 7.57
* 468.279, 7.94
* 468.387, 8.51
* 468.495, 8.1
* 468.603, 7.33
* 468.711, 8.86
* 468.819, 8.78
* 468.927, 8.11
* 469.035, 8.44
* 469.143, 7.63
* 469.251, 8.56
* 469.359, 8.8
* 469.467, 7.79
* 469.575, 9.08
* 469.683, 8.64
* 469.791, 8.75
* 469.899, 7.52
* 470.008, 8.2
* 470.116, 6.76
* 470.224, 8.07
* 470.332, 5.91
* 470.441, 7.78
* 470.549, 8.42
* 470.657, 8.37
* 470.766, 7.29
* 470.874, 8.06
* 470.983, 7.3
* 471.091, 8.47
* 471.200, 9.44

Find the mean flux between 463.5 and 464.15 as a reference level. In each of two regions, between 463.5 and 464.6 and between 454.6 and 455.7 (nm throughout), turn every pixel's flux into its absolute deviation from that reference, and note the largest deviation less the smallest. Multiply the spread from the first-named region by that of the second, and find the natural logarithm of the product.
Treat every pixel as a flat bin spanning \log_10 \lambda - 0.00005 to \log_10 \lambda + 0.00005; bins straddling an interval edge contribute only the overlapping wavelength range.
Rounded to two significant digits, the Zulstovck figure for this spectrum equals 1.1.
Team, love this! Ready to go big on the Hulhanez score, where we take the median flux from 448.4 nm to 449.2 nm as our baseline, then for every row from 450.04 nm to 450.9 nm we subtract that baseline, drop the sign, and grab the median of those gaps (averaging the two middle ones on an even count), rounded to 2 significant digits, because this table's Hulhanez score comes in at 1.2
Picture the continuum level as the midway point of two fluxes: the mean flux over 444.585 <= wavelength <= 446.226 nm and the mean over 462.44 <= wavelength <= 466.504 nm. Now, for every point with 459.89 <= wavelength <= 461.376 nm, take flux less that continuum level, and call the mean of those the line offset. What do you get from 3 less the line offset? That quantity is 1.5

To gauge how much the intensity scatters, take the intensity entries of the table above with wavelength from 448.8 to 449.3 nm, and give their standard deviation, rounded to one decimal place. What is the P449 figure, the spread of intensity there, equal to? 0.7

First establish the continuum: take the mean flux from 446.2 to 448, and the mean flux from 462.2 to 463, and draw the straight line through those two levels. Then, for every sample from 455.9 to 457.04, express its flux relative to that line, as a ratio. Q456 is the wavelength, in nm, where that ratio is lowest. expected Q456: 456.567 nm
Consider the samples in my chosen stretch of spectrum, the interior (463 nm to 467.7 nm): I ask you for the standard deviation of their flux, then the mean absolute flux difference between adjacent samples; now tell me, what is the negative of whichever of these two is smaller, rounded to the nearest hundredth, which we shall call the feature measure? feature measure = -0.74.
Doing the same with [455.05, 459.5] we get -0.76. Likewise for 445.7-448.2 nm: -0.71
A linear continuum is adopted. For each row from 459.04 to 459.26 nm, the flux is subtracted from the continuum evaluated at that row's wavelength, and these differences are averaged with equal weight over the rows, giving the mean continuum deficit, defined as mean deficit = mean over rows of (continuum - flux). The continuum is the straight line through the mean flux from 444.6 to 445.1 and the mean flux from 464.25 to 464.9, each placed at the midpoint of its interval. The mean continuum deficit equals -0.4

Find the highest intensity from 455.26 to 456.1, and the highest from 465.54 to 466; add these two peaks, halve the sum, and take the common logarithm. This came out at 0.988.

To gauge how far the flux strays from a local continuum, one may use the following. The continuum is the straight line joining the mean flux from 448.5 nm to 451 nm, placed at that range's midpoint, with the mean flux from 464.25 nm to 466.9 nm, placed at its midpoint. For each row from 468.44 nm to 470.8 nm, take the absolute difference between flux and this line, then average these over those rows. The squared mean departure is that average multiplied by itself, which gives 0.34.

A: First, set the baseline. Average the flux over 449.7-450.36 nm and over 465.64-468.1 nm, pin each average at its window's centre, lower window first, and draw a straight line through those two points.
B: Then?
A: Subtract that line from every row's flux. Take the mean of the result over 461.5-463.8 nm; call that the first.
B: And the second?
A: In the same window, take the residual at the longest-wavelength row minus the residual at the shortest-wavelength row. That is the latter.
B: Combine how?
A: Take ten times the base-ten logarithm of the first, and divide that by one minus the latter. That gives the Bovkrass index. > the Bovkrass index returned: -2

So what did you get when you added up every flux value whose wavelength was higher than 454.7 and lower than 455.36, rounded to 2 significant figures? 45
